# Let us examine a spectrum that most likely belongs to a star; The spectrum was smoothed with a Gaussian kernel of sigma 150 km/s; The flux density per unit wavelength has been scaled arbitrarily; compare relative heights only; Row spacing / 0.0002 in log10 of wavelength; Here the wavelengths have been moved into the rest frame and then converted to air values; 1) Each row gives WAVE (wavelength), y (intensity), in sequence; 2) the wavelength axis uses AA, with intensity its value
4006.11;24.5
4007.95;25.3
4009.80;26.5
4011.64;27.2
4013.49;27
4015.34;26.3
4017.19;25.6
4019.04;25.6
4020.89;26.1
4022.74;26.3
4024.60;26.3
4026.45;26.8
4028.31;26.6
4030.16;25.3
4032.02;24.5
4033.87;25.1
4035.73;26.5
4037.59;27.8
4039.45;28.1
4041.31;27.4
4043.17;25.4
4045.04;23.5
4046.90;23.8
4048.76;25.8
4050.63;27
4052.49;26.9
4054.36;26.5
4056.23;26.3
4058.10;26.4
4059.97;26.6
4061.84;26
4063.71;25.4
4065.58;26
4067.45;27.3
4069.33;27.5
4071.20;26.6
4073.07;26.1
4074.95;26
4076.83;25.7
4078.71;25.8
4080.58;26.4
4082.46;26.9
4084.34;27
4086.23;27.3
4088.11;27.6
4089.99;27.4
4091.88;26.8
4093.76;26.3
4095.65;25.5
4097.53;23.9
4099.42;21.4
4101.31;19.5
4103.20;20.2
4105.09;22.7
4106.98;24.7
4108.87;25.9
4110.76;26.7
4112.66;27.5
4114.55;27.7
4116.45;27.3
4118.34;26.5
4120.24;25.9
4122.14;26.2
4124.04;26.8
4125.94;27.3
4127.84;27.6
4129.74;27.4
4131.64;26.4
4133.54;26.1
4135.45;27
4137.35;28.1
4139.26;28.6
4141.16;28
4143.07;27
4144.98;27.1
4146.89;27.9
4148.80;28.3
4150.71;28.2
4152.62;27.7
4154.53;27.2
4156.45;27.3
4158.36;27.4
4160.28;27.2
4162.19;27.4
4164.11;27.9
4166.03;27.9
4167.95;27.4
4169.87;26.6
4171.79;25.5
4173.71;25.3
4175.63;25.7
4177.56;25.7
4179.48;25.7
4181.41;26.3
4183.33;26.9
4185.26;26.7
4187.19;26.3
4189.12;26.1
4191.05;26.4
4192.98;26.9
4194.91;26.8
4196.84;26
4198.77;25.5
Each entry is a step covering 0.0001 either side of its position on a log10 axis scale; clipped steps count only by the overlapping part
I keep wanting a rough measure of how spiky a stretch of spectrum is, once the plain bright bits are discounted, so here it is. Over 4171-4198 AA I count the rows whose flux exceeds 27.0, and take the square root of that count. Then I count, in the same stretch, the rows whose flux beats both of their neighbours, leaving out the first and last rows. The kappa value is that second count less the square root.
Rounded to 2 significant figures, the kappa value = 2.0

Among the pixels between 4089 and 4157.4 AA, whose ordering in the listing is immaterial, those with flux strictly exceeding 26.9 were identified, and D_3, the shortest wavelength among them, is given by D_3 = 4089.99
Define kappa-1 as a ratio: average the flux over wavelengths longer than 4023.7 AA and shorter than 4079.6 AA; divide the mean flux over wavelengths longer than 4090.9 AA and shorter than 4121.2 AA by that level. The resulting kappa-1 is 0.95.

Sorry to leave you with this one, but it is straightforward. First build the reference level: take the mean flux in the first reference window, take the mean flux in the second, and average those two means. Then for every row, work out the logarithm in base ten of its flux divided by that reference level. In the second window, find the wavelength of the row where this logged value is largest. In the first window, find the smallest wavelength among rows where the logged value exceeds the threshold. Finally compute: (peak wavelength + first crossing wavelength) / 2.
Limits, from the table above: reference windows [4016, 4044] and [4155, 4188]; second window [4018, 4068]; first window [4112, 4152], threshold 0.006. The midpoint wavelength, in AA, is 4076.1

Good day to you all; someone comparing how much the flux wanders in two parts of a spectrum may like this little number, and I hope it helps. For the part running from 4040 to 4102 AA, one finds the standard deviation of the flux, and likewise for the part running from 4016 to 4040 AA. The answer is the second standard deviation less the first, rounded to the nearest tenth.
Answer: -0.7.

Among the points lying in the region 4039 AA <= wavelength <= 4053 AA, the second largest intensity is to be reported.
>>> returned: 27.4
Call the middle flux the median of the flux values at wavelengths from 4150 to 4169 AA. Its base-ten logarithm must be 1.44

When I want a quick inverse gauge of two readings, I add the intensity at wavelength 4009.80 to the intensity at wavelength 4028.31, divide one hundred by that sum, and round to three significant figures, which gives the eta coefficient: 1.88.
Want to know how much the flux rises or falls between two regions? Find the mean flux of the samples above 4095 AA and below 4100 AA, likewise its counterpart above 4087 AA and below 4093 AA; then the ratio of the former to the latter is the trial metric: 0.87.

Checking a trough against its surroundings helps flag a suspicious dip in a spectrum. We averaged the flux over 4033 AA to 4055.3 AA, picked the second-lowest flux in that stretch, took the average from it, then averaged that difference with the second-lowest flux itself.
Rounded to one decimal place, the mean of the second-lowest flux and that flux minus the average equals 10.7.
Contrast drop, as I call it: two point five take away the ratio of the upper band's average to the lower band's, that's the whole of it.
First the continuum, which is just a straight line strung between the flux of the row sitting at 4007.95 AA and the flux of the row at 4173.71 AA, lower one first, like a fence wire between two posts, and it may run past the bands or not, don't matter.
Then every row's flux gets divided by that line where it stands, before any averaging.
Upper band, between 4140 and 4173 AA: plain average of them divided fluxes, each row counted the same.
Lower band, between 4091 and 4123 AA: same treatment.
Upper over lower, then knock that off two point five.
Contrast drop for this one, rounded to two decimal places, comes 1.40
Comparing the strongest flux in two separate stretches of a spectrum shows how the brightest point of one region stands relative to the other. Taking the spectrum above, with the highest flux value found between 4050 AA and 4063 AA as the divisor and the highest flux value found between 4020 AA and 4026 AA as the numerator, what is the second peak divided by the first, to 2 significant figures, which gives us 0.97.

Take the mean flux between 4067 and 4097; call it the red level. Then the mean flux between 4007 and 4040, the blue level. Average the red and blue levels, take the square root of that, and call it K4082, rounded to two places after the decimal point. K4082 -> 5.14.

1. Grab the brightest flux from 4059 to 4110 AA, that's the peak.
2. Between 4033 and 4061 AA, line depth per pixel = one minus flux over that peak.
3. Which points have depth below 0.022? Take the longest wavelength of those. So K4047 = 4050.63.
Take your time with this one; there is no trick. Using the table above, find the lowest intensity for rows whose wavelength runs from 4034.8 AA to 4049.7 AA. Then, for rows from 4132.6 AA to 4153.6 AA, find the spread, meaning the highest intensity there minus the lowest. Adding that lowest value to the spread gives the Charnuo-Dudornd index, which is 26.0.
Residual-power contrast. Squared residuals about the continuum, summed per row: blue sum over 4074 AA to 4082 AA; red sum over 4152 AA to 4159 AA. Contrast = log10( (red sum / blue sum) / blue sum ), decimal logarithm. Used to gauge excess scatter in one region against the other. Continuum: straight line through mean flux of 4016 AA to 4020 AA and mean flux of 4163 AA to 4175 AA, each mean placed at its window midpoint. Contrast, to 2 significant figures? 1.4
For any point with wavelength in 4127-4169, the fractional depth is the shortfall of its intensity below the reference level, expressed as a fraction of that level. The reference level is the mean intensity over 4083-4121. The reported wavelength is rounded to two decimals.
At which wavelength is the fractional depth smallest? 4139.26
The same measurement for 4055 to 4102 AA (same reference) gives 4088.11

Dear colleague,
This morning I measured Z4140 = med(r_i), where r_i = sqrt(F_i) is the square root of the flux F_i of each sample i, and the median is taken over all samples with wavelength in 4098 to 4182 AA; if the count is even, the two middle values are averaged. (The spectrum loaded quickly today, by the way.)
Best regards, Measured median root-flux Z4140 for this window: 5.20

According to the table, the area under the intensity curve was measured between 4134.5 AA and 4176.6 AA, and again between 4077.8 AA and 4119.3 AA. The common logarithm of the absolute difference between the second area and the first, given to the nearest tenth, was 2.0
